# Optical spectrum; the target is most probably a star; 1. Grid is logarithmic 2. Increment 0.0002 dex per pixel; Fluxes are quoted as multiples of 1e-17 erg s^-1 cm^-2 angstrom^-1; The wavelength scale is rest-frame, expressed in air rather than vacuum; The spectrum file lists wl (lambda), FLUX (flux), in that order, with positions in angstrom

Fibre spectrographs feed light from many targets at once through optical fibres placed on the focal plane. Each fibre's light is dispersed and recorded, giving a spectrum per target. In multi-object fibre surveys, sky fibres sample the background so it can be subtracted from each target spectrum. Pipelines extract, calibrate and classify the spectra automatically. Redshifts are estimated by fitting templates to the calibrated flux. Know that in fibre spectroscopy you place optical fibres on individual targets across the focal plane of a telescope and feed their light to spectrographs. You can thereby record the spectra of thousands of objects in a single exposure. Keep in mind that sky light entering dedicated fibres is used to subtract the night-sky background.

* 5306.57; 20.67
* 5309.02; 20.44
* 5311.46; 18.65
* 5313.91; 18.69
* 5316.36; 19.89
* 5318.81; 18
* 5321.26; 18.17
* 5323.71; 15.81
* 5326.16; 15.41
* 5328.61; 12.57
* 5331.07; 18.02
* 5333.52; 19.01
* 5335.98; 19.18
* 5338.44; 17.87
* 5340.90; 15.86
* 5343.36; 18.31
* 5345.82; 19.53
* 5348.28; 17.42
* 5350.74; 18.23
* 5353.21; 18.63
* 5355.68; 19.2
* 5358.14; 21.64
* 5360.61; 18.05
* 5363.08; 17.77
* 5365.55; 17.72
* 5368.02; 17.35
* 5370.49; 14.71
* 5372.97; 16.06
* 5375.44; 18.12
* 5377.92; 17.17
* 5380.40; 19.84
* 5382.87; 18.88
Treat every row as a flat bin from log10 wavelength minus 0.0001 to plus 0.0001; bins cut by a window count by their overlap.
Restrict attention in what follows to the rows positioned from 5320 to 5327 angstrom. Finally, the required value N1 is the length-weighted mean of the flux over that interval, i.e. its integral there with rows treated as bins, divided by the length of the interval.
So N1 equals 16.5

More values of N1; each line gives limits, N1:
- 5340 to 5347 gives 18.0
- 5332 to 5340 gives 18.5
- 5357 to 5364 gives 19.2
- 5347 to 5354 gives 18.1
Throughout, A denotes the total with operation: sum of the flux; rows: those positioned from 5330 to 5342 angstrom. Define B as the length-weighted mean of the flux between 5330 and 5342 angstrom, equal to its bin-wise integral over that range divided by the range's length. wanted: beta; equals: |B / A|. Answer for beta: 0.20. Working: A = 90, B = 18.0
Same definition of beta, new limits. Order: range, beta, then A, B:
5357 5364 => 0.33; 57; 19.2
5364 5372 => 0.33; 50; 16.6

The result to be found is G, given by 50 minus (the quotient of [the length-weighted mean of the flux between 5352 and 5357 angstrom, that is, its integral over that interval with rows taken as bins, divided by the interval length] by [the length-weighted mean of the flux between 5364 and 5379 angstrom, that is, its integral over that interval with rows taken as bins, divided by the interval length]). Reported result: 48.88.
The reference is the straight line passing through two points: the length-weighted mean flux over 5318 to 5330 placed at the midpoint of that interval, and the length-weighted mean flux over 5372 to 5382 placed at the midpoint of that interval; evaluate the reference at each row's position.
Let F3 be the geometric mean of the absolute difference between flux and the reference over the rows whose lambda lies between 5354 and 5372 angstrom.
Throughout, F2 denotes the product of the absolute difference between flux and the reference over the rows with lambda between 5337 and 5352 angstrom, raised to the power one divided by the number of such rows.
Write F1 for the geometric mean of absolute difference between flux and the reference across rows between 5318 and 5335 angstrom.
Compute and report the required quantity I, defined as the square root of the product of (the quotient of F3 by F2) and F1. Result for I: 1.0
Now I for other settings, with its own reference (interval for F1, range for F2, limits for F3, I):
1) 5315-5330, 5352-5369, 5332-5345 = 1.7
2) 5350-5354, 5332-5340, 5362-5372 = 0.6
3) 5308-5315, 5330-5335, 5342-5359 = 1.7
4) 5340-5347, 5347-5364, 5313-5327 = 1.3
